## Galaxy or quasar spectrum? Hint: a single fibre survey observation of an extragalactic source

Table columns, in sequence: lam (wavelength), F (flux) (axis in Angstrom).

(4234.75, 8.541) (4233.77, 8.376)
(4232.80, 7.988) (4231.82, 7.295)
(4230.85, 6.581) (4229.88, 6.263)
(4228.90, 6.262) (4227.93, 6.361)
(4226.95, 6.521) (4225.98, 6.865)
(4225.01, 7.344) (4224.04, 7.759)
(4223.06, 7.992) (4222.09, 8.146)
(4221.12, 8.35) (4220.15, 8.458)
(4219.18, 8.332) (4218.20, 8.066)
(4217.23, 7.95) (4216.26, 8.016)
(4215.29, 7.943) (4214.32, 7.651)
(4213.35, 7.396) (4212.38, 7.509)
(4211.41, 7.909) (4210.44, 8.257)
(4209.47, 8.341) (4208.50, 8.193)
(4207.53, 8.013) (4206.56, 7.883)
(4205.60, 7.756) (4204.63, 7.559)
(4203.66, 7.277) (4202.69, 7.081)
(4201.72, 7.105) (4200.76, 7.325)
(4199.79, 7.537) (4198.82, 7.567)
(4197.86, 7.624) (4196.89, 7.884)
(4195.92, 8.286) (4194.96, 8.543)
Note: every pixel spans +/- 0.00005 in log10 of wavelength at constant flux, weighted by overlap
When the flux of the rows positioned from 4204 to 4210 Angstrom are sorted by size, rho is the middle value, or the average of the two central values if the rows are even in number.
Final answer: 7.9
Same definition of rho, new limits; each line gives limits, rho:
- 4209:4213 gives 8.1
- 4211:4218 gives 7.9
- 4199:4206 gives 7.3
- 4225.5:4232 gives 6.5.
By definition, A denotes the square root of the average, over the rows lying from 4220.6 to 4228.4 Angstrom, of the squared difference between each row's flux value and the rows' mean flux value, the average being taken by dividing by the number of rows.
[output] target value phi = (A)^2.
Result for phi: 0.510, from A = 0.71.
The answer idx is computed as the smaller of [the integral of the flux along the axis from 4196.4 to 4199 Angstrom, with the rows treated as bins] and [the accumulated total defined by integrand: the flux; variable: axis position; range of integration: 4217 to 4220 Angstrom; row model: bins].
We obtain 20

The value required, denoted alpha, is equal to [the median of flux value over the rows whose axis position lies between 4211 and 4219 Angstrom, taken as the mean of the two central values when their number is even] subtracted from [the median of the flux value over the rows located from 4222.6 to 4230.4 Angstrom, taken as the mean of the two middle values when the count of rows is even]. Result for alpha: -1.2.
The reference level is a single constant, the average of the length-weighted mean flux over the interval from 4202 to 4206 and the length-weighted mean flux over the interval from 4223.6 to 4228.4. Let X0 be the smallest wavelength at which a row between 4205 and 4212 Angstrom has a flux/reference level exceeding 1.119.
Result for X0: 4208.50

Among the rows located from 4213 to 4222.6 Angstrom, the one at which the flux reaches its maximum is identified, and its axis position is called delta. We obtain 4220.15 Angstrom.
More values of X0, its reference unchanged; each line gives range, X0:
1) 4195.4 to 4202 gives 4195.92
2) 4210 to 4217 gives 4210.44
